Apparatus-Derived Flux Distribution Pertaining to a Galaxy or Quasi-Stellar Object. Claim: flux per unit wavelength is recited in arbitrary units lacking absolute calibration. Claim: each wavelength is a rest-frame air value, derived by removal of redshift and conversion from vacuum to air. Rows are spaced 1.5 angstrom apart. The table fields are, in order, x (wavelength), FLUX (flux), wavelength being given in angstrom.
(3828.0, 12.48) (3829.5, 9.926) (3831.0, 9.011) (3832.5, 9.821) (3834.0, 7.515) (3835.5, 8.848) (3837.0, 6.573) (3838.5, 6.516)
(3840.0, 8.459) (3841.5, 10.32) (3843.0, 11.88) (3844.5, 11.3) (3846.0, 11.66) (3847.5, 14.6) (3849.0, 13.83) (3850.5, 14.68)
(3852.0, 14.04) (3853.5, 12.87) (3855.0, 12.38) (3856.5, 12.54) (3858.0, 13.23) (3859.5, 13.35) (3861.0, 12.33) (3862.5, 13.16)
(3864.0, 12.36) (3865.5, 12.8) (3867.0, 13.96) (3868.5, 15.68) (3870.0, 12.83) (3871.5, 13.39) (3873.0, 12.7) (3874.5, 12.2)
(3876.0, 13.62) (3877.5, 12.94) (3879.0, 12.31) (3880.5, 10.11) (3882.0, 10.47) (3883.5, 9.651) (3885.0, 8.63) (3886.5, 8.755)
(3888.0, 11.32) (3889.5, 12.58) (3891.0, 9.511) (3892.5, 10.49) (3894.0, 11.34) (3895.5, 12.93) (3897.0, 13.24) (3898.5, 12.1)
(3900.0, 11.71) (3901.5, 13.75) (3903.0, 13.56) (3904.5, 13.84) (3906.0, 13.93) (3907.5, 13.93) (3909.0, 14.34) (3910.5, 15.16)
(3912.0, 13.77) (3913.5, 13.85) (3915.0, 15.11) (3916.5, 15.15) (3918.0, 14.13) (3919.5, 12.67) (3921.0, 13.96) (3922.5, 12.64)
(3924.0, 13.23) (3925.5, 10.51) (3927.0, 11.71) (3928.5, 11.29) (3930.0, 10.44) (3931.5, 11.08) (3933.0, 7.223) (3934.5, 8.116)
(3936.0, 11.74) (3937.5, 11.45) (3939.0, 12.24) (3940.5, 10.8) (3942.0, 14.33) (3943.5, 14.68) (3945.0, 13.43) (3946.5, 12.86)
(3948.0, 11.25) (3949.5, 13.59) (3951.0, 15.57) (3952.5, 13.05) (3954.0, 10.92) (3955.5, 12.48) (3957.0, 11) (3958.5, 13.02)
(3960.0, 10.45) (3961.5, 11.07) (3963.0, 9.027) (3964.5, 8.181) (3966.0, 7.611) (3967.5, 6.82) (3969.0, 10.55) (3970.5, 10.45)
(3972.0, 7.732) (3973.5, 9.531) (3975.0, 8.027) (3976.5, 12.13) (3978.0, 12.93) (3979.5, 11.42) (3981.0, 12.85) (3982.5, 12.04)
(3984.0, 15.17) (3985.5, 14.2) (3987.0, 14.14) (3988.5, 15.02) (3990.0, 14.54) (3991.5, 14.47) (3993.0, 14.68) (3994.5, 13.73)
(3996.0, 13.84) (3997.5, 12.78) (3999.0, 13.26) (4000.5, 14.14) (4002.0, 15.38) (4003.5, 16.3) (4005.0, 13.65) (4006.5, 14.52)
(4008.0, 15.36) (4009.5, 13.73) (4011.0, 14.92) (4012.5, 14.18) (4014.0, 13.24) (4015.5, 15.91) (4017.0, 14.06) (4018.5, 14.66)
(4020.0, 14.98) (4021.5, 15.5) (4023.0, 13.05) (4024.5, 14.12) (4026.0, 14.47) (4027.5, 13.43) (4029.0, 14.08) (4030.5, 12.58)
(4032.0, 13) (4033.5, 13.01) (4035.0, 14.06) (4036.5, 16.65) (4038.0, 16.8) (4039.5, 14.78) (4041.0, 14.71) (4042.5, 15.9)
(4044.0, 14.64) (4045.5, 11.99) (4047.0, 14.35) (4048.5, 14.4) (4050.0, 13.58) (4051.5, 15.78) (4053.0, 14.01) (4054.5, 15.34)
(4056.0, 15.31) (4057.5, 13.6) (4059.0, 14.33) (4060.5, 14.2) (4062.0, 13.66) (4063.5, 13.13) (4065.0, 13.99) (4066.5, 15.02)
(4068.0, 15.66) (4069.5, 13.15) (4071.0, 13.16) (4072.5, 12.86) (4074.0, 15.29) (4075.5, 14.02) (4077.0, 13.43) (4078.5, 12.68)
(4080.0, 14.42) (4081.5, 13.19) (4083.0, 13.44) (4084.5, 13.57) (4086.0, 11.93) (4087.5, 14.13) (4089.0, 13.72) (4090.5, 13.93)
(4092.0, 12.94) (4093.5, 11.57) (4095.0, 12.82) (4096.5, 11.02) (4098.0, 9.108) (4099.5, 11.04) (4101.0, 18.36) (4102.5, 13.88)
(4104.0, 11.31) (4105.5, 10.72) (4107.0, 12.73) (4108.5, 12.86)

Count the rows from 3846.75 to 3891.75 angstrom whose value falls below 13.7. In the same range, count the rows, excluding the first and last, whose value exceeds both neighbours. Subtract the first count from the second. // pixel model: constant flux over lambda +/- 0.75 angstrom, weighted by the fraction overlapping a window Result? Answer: -16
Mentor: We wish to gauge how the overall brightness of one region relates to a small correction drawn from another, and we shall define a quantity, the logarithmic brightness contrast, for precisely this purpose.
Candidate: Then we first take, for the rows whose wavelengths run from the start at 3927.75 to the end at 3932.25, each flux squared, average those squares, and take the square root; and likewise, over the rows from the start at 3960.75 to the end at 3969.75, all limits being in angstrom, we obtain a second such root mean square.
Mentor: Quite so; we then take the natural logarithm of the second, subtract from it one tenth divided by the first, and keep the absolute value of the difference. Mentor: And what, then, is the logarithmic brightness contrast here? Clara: 2.19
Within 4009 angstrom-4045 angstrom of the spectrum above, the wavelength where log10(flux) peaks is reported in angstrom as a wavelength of 4038.0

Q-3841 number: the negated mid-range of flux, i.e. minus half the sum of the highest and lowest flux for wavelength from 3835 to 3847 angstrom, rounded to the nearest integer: -9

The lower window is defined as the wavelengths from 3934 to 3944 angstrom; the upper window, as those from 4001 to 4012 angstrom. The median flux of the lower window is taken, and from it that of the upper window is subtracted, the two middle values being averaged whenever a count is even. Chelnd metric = -3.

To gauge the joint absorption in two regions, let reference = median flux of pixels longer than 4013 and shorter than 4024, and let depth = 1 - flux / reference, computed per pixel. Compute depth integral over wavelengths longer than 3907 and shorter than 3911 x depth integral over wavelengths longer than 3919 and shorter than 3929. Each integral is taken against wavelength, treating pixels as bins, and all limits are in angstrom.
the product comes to 0.1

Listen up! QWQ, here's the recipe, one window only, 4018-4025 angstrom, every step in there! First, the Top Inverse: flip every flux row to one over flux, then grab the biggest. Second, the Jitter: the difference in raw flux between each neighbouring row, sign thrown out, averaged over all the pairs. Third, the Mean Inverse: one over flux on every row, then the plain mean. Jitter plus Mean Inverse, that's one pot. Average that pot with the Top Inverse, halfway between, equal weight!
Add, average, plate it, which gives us 0.6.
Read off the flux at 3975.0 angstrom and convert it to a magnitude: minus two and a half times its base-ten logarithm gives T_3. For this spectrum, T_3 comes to -2.3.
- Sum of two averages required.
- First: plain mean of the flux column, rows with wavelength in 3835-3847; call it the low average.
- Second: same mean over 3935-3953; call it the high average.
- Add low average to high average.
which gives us 22.4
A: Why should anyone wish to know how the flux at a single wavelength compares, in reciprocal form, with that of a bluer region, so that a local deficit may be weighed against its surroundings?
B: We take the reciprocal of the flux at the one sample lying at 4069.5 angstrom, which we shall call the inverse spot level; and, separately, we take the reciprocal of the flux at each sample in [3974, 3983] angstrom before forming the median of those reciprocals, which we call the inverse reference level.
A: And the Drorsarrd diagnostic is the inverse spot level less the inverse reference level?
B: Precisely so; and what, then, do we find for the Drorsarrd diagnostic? -0.0067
